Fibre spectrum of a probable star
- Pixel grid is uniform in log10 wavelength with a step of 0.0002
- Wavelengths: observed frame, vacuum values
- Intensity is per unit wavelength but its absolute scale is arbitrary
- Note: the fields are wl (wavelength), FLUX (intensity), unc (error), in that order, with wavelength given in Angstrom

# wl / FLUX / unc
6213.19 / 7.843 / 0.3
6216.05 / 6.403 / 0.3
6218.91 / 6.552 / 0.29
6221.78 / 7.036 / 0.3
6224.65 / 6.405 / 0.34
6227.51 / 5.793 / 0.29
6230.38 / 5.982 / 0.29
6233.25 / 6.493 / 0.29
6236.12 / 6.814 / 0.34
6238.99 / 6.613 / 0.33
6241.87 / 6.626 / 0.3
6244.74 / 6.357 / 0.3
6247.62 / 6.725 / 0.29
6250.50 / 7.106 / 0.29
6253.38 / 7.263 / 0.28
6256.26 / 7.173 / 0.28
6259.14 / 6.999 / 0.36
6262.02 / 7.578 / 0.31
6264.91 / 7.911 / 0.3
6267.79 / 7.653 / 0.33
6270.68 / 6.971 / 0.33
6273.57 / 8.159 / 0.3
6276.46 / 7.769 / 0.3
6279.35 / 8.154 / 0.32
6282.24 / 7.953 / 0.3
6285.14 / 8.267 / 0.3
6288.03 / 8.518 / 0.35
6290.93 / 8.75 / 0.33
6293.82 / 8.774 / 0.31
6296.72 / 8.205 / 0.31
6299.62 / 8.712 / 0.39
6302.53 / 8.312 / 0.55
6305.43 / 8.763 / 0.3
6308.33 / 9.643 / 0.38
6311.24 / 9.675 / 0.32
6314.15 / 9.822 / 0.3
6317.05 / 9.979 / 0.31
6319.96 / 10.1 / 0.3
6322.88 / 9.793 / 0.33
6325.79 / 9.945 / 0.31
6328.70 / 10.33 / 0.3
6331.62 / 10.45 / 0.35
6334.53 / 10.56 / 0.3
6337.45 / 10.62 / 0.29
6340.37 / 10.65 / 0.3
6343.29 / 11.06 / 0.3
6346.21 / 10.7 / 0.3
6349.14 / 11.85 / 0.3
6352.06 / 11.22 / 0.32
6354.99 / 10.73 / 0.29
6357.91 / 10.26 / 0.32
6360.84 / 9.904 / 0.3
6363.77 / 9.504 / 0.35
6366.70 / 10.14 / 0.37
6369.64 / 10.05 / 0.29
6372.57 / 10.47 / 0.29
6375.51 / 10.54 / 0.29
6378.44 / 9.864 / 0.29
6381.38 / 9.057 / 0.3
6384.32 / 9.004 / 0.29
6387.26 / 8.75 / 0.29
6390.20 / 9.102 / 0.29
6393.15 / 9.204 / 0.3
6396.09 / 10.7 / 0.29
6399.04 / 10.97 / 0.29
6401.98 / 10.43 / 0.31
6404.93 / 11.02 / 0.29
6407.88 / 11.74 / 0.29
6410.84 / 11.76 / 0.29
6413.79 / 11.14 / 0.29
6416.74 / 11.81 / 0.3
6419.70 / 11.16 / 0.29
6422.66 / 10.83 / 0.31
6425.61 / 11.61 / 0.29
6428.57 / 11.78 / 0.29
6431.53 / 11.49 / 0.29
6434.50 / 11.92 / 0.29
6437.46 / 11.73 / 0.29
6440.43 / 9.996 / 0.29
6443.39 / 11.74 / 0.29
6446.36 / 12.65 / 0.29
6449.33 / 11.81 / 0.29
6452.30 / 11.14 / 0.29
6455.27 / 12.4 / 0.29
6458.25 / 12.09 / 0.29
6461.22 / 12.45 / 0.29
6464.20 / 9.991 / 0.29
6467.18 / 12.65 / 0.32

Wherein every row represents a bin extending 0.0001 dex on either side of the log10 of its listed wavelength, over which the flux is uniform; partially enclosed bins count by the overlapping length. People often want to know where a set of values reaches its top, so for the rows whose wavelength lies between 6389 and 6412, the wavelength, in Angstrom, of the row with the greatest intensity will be 6410.84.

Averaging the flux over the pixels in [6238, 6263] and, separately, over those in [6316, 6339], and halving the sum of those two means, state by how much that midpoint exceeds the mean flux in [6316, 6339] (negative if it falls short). -1.6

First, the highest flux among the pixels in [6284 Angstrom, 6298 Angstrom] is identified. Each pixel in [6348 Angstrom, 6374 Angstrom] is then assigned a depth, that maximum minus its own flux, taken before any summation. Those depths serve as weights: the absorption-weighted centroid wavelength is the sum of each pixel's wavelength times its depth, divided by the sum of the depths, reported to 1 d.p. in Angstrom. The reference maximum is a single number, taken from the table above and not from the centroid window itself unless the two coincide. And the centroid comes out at 6358.7 Angstrom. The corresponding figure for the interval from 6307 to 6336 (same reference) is 6323.3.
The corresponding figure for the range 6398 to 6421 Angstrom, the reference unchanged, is 6410.0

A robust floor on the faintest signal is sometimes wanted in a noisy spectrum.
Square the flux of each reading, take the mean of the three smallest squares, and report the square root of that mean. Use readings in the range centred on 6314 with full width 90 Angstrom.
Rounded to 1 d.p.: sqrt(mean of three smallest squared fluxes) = 7.6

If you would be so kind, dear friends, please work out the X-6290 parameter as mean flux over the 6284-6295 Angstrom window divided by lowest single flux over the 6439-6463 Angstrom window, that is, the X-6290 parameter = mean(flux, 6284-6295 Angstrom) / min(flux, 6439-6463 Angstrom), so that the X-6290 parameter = 0.86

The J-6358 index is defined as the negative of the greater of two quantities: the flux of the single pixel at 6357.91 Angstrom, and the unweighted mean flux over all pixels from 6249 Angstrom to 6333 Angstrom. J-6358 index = -10.3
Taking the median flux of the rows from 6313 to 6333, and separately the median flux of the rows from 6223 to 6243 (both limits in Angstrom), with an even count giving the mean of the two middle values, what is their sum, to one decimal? 16.5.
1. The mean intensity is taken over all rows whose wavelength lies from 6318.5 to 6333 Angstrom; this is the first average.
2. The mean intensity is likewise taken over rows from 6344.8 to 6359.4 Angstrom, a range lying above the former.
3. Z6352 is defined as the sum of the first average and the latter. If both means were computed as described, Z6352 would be 21.1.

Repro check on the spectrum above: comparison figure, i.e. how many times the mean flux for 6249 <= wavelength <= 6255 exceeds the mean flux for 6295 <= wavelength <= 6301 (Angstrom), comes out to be 0.85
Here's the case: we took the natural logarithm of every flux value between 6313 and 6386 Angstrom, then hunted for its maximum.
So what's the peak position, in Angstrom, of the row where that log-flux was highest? 6349.14 Angstrom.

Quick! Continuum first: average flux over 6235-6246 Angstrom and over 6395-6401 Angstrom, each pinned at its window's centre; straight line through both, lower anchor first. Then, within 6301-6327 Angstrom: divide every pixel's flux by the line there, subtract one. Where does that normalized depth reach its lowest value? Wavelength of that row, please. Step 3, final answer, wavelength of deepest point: 6302.53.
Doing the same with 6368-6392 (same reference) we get 6387.26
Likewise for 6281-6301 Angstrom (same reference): 6296.72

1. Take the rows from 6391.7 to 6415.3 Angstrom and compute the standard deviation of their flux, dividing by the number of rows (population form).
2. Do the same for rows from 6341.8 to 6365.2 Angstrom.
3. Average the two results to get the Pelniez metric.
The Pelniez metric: 0.73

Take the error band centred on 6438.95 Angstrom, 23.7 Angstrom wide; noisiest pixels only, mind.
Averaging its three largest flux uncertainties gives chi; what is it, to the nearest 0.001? 0.290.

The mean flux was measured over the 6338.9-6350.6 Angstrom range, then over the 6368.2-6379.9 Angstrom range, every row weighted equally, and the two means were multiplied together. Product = 113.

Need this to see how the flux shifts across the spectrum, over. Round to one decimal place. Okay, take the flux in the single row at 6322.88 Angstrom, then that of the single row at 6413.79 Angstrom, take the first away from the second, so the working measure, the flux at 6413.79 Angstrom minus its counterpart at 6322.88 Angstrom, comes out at 1.3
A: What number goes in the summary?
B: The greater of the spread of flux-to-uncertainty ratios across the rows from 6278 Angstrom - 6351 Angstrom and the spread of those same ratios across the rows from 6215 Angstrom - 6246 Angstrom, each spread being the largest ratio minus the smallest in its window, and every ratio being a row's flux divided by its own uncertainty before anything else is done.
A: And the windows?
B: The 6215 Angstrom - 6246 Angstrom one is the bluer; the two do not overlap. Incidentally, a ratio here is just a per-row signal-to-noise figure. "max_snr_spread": 24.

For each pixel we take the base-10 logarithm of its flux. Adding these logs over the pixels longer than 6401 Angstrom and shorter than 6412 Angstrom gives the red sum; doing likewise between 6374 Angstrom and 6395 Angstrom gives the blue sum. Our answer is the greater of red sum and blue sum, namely 6.79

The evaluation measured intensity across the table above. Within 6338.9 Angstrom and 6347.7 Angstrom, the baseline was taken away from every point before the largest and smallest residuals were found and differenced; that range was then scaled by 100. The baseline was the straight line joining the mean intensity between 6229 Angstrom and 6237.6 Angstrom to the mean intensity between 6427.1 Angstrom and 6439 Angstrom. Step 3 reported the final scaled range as 44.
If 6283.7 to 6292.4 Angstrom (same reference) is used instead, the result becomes 33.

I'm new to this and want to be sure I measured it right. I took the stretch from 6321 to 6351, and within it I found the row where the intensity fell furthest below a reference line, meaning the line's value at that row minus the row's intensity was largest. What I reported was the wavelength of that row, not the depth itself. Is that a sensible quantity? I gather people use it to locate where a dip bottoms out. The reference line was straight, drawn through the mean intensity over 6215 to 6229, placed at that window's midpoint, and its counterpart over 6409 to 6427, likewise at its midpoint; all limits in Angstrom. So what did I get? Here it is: 6322.88 Angstrom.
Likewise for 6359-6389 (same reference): 6387.26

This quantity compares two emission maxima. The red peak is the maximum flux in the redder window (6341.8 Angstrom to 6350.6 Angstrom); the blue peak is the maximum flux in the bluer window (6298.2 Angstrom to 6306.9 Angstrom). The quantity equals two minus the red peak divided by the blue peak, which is 0.65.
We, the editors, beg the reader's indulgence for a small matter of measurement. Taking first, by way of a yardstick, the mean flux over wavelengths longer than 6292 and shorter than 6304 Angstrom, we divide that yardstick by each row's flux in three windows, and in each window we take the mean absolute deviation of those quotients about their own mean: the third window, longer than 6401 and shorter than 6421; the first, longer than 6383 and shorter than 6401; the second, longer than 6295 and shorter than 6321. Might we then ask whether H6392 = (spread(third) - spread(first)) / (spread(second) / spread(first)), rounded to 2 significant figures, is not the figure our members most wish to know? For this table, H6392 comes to -0.045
